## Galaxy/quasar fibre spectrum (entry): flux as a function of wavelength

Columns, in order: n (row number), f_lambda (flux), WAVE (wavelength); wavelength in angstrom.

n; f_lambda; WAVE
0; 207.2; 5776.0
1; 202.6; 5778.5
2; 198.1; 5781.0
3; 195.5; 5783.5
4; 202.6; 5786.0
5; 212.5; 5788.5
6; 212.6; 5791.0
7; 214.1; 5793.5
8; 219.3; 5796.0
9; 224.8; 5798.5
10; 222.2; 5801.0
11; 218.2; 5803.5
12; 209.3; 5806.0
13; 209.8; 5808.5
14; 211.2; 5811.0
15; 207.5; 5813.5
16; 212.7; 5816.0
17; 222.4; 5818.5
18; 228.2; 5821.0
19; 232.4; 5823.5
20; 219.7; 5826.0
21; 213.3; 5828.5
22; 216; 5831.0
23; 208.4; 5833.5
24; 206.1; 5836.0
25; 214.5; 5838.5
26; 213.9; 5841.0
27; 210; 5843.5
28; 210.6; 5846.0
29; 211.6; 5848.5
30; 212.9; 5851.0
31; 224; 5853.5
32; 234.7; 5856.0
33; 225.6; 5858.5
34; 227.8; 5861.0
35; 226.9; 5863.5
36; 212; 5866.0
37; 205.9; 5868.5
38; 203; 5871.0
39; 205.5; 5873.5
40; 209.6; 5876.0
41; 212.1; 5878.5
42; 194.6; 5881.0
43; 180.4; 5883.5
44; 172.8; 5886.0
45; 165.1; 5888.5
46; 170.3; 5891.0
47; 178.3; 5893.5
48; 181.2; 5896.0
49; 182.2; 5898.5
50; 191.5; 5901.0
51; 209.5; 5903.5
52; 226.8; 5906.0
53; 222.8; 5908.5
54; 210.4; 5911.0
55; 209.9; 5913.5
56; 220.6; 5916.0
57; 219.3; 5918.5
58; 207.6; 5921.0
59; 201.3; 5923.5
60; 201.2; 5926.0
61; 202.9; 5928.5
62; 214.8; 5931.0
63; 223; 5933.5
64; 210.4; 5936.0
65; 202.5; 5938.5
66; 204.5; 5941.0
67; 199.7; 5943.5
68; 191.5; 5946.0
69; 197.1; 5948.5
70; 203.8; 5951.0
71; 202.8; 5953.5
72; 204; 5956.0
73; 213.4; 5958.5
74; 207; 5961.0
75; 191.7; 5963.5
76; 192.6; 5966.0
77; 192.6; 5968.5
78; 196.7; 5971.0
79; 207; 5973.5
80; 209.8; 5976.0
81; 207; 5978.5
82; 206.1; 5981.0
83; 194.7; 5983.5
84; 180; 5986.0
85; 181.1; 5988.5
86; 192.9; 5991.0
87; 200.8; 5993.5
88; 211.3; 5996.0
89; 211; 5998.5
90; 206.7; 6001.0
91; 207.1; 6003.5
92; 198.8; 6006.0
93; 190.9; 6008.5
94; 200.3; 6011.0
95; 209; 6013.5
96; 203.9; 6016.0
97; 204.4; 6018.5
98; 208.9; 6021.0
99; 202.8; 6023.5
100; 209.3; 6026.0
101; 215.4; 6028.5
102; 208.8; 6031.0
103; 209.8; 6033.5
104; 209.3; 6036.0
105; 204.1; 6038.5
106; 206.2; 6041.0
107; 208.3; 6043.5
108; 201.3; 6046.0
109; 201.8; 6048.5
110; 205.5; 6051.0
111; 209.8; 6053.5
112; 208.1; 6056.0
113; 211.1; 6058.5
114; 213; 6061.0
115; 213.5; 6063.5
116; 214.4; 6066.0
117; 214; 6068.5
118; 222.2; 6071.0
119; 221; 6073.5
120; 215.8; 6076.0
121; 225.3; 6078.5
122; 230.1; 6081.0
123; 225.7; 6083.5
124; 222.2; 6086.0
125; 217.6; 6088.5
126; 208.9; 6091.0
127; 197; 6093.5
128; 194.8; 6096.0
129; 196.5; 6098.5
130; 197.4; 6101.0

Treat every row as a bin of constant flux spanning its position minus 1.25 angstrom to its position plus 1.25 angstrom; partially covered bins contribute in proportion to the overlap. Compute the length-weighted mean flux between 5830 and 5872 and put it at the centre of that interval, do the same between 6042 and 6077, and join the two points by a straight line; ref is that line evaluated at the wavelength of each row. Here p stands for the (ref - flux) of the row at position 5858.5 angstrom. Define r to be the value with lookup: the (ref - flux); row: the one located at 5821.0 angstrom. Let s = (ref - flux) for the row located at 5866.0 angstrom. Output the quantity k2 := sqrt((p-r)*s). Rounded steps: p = -10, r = -12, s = 3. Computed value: 2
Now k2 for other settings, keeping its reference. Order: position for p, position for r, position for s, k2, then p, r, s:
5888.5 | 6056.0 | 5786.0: 26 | 50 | 3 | 14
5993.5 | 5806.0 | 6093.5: 8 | 12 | 7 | 14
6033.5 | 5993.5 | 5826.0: 6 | 2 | 12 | -4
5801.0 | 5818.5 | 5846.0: 2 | -6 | -6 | 5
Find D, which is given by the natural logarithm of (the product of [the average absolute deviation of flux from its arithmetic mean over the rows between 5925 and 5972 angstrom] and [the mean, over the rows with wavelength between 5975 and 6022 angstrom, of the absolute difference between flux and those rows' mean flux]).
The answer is 3.8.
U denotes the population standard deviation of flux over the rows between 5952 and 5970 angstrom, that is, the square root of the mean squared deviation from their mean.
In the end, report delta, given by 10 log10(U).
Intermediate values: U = 8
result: 8.9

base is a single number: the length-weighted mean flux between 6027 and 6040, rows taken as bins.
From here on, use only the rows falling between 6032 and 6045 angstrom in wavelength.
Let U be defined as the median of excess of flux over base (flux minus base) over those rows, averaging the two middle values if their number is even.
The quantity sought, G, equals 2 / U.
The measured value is -1.8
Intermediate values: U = -1.1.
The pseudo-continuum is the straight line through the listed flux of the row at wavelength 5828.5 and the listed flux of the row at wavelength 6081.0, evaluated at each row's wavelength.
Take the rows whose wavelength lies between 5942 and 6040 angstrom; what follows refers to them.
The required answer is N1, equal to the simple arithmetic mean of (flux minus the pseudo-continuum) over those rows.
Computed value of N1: -22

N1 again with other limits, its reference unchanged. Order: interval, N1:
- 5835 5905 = -13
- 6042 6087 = -14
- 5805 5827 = 5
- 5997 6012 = -23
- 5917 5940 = -11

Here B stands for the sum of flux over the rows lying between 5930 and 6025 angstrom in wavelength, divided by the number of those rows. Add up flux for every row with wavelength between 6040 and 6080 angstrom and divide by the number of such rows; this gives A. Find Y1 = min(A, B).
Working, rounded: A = 212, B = 202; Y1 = 202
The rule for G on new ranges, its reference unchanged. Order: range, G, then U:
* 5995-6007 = -0.9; -2.3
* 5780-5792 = -0.3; -6.8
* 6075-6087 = 0.1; 15.9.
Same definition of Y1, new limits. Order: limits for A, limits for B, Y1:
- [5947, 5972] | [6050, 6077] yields 200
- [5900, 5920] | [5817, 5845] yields 214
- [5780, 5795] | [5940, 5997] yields 199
